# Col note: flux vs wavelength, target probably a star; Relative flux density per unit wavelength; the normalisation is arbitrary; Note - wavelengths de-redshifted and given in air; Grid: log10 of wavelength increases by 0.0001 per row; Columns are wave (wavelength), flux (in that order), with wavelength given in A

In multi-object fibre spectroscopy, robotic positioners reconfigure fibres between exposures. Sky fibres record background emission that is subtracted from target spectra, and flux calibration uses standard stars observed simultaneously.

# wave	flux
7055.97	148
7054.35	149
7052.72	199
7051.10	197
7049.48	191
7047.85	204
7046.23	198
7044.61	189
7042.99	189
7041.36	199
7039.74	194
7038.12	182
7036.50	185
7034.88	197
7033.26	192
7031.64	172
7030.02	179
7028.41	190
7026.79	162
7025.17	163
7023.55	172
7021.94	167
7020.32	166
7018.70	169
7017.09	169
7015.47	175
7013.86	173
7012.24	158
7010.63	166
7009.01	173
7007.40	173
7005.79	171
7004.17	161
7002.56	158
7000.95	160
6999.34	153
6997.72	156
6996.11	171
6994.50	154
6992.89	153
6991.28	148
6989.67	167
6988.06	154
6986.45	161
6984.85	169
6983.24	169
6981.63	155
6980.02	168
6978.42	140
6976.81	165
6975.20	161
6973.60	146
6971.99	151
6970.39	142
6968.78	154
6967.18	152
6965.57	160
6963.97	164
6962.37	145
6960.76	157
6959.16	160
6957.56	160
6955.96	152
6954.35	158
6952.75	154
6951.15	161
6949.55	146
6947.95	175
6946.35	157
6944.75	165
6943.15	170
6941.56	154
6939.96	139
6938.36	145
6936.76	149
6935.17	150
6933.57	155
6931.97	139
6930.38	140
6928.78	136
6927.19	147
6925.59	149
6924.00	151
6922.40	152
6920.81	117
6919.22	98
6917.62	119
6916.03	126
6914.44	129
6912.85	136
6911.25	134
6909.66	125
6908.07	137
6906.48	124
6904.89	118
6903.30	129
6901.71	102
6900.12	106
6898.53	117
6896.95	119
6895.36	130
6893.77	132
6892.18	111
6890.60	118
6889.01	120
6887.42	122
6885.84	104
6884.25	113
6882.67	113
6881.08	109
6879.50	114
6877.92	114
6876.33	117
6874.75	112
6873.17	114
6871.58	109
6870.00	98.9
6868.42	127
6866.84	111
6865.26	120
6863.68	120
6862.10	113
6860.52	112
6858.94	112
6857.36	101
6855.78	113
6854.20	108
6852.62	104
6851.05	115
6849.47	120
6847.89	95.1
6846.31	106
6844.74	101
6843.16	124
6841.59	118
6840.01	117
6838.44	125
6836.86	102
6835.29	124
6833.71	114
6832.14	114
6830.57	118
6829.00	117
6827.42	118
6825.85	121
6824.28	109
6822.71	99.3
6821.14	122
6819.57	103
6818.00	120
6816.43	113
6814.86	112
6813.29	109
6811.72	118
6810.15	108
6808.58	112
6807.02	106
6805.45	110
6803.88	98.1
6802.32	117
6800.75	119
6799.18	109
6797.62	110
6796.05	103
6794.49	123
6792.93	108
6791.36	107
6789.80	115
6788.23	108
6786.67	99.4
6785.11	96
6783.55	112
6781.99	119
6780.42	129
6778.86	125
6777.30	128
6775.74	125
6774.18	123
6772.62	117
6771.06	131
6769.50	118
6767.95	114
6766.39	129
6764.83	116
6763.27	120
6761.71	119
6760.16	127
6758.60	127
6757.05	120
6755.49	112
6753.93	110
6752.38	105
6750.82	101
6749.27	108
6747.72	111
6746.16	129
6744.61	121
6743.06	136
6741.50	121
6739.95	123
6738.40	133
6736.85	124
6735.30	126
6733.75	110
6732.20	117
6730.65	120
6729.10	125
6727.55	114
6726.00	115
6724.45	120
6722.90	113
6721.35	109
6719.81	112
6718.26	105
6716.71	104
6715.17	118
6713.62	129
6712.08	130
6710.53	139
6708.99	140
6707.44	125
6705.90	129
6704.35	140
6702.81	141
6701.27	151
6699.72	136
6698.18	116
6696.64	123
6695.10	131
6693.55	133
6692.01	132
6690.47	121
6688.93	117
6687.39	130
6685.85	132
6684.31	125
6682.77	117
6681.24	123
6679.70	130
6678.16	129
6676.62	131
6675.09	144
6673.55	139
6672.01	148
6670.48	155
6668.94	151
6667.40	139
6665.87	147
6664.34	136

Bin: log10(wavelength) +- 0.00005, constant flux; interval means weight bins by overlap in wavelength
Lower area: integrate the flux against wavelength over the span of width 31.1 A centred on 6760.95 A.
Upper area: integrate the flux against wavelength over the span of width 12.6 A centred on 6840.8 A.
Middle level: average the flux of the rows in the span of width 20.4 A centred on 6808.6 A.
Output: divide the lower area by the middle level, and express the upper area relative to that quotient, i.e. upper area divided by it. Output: 44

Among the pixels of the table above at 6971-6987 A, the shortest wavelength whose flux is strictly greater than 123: 6971.99 A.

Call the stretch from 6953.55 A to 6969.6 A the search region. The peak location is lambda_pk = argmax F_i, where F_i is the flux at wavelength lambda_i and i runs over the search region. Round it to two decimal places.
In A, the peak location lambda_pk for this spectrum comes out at 6963.97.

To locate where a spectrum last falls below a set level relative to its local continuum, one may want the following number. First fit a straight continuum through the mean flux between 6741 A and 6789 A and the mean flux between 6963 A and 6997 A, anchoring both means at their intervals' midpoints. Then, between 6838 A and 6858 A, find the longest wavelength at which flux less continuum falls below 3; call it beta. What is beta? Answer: 6857.36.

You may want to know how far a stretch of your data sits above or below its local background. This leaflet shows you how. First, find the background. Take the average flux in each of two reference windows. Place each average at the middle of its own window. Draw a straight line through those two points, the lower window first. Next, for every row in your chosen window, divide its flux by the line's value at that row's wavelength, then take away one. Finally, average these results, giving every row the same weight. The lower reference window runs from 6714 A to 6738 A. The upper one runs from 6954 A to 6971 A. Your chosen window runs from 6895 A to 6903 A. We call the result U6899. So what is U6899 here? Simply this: -0.20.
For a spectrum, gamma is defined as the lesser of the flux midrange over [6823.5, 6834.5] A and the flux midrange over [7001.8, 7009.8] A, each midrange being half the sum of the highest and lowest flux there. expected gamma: 115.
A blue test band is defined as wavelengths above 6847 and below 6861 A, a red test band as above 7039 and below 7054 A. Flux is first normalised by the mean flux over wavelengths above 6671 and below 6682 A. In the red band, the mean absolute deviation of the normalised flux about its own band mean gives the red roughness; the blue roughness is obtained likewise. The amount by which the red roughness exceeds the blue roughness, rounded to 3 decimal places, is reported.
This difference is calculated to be -0.014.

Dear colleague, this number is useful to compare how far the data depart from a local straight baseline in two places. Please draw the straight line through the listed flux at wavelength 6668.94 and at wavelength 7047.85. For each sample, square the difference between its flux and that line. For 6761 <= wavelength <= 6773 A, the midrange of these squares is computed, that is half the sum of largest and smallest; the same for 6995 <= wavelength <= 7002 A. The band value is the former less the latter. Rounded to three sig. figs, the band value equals 571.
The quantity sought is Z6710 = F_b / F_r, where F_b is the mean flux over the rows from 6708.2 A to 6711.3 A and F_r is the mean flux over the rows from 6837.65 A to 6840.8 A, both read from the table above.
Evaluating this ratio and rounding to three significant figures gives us 1.15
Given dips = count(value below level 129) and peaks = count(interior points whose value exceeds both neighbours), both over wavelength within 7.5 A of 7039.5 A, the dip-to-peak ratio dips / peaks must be 0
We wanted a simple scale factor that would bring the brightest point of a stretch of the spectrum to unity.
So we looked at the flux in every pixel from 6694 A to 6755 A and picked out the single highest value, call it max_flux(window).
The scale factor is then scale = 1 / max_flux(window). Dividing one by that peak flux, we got 0.0066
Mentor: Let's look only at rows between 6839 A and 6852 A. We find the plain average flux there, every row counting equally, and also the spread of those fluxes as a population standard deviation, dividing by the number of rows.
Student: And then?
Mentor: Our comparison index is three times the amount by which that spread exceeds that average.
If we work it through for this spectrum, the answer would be -308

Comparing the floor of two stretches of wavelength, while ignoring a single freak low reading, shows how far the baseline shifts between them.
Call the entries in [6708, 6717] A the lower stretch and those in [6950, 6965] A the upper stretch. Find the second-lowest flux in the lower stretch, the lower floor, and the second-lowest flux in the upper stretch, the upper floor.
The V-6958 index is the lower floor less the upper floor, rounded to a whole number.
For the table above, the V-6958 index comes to -34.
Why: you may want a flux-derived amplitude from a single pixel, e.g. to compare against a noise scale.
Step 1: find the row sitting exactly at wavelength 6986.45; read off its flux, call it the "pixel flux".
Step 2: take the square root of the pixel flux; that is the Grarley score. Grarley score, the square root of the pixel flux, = 12.7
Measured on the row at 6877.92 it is 10.7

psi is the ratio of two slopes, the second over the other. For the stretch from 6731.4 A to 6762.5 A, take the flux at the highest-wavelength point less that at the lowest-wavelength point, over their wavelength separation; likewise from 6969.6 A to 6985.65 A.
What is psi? 28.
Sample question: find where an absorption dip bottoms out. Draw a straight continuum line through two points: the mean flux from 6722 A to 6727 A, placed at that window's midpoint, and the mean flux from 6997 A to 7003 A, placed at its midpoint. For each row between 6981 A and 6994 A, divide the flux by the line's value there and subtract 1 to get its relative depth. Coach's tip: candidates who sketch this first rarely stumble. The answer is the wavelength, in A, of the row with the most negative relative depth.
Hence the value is 6991.28 A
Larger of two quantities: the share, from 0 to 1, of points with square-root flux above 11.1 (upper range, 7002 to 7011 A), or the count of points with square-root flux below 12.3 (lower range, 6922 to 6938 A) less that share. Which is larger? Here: 7.0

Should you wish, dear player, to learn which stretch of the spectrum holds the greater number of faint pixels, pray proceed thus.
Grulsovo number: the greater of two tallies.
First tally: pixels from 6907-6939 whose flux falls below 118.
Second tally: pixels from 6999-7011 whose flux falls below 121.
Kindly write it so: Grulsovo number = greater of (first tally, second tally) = 2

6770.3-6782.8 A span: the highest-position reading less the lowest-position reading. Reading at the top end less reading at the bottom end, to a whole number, -12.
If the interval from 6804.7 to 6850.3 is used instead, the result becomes 10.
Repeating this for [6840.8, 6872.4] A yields -9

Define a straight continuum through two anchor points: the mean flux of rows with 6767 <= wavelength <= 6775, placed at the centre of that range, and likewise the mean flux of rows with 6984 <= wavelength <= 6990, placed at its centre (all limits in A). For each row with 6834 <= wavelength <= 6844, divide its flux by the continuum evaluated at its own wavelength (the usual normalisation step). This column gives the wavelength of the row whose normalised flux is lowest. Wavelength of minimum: 6836.86 A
